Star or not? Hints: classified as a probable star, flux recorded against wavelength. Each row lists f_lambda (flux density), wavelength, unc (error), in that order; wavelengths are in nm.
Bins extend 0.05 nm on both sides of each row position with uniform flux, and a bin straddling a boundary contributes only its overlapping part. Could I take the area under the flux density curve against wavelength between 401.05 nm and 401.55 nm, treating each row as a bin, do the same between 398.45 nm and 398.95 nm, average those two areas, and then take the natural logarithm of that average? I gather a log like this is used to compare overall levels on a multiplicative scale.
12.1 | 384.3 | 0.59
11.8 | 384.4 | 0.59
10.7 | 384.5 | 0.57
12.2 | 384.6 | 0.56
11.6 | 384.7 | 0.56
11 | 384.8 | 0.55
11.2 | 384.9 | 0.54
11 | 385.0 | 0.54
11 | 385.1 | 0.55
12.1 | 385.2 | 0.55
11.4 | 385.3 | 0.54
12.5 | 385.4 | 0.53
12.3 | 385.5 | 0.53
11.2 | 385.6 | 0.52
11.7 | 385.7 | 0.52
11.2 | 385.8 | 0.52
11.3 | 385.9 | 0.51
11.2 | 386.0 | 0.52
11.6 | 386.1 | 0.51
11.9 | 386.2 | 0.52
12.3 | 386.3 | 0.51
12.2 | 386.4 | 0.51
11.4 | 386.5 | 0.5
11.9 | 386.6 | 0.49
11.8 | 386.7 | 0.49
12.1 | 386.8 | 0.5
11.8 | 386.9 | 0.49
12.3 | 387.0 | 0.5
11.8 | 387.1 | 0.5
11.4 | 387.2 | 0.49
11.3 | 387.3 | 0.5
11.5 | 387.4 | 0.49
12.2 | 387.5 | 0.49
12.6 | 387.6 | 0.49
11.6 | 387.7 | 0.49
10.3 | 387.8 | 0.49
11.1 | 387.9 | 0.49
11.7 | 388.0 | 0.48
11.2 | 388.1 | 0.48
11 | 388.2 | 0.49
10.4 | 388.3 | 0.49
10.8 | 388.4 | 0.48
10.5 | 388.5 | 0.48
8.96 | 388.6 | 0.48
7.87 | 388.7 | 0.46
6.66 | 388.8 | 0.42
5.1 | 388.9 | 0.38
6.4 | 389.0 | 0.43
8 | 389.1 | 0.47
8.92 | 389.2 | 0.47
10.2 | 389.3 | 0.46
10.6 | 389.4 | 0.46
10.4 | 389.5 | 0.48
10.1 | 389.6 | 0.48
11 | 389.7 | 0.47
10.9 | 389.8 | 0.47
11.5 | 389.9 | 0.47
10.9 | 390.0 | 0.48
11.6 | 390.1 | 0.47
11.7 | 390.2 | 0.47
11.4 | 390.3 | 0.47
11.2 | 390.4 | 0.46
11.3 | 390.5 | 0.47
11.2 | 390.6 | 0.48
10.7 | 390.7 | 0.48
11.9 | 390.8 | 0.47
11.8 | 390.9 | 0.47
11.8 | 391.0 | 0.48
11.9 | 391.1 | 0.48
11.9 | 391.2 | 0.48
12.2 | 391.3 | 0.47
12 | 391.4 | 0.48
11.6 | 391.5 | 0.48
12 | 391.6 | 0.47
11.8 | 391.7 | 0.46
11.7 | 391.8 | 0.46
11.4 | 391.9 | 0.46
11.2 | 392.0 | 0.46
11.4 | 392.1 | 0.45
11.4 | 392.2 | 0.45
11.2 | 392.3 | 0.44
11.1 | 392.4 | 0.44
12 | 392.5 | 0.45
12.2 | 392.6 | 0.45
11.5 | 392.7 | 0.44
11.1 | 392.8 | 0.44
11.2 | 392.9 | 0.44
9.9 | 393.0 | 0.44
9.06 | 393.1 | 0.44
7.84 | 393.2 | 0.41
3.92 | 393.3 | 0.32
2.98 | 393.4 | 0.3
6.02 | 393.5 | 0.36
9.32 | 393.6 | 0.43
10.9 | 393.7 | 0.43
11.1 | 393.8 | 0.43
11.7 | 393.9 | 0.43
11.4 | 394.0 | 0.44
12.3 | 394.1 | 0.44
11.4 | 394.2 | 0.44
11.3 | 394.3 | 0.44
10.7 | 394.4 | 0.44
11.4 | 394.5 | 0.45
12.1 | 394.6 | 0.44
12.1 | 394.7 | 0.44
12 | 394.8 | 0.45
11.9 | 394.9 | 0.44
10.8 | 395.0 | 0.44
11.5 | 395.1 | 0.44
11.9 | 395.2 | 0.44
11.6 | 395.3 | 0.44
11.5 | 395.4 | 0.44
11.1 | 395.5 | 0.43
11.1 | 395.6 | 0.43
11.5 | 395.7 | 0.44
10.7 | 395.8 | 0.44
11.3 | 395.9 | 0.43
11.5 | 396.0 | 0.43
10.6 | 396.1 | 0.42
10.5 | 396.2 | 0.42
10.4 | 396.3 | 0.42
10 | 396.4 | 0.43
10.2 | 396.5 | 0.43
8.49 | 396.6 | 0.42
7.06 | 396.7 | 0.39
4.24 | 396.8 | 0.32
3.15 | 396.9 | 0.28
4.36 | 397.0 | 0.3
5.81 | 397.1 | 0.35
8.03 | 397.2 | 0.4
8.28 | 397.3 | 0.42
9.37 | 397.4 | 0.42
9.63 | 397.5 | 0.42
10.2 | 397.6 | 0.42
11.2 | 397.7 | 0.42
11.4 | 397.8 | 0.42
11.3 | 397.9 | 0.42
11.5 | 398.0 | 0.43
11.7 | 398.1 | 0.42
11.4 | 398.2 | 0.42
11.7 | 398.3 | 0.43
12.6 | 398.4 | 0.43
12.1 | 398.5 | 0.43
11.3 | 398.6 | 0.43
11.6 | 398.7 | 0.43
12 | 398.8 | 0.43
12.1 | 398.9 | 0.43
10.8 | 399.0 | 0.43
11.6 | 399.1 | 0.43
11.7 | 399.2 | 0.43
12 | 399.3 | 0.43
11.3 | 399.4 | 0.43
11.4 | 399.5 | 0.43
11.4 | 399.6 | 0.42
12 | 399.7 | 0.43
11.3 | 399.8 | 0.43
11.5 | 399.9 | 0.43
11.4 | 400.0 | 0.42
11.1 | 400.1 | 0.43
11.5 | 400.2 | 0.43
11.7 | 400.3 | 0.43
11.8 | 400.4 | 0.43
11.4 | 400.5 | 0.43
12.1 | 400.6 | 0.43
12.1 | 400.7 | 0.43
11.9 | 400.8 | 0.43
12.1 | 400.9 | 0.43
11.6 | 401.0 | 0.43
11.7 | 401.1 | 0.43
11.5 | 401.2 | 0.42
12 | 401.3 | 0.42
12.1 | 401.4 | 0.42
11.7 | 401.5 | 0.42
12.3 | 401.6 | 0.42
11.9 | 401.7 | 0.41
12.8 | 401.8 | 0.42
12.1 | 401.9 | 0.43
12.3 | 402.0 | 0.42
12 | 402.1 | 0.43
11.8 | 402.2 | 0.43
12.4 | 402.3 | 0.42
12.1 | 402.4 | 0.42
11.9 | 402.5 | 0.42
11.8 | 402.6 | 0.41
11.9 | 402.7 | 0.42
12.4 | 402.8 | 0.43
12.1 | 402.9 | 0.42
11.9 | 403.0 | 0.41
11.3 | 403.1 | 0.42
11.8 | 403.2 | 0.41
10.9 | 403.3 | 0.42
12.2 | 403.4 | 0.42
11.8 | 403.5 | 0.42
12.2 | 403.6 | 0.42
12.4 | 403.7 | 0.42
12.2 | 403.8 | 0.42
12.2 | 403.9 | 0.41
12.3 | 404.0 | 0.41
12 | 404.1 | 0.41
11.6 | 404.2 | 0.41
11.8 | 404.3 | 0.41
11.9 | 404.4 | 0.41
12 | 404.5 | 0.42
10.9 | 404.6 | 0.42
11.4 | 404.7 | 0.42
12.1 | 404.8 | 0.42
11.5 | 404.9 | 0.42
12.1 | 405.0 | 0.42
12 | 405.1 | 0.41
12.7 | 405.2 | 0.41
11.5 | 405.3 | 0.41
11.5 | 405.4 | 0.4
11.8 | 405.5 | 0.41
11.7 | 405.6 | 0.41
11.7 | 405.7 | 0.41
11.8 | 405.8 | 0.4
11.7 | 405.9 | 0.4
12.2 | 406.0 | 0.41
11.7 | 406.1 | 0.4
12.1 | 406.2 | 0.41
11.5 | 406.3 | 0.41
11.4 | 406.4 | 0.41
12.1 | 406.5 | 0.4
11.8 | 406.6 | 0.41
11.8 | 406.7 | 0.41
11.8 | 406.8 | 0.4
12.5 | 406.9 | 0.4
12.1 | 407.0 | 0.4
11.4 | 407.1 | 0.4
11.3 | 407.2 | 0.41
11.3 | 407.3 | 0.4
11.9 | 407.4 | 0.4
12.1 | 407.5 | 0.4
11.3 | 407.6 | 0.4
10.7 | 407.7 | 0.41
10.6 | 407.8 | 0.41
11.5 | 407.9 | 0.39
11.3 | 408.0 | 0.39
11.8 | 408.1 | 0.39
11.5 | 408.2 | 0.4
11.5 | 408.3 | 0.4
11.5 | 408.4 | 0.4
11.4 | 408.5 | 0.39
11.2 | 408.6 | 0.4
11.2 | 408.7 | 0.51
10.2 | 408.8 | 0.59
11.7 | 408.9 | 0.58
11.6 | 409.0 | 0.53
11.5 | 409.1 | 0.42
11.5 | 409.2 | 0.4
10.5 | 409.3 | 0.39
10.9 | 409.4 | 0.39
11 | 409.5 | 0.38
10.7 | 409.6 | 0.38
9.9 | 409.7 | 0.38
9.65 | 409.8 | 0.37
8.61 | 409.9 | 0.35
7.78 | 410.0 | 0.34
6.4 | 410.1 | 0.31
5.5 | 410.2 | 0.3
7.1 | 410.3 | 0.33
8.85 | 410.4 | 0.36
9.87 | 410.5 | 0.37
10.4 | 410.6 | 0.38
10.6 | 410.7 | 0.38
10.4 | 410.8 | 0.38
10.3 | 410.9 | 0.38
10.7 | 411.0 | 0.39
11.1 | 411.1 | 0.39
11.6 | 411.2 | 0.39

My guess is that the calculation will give 1.78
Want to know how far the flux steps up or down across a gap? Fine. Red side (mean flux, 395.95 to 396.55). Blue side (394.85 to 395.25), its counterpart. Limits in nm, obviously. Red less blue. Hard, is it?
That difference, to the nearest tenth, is -1.0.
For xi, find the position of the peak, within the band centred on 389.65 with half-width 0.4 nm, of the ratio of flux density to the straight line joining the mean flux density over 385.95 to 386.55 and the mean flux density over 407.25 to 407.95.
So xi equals 389.9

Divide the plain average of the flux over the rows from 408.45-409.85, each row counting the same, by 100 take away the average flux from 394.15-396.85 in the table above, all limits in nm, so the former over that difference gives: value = 0.122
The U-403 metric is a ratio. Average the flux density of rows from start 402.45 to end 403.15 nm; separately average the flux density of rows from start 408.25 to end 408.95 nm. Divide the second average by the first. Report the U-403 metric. 0.94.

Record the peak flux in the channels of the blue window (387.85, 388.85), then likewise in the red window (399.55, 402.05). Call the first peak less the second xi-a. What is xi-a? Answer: -1.1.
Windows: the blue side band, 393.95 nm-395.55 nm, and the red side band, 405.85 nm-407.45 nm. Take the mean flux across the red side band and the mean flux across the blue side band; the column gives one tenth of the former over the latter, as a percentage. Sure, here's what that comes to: 10.2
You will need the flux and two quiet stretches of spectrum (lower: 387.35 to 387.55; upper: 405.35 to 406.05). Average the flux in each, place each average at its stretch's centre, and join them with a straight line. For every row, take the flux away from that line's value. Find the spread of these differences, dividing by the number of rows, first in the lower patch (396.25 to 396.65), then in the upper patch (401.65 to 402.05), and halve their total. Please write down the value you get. 0.5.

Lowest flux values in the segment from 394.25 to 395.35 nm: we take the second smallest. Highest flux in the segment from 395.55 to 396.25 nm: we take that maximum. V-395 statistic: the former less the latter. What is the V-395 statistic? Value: -1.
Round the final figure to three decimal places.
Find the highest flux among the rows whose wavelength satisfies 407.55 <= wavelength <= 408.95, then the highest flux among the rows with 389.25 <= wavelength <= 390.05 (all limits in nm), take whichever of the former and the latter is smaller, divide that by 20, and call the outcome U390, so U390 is 0.575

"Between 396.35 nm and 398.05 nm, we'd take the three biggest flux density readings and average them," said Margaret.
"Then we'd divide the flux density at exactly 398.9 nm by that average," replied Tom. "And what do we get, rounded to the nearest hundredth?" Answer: 1.06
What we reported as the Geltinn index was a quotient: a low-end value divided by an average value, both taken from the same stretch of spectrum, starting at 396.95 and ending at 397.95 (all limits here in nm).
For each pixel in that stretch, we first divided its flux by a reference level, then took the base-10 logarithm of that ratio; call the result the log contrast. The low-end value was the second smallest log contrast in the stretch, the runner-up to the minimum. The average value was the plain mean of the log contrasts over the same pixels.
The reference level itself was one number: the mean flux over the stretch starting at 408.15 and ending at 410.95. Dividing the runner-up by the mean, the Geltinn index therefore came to 3.4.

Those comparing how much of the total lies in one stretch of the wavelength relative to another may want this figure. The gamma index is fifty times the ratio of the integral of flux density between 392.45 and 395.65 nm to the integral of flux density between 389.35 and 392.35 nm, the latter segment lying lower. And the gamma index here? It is 49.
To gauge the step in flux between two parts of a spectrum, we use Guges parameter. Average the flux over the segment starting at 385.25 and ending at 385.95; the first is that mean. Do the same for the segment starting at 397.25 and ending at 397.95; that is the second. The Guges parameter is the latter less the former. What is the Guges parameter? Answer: -1.5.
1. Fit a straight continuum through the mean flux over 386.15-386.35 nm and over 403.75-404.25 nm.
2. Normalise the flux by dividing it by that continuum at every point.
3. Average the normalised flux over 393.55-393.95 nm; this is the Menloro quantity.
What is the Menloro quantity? 0.890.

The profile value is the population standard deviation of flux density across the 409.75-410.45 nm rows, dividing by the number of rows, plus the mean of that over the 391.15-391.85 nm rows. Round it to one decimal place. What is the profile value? 13.2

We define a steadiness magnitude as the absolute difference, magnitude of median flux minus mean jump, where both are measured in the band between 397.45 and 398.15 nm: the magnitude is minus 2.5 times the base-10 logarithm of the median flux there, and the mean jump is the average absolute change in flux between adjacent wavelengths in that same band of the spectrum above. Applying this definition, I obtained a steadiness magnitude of 3.01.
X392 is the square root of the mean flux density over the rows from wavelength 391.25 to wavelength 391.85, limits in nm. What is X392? 3.45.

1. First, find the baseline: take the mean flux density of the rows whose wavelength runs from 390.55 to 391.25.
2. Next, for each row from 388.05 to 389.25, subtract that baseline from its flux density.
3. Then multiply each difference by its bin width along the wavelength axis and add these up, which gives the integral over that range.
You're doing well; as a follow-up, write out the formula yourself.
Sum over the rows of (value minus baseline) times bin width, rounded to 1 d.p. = -3.3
